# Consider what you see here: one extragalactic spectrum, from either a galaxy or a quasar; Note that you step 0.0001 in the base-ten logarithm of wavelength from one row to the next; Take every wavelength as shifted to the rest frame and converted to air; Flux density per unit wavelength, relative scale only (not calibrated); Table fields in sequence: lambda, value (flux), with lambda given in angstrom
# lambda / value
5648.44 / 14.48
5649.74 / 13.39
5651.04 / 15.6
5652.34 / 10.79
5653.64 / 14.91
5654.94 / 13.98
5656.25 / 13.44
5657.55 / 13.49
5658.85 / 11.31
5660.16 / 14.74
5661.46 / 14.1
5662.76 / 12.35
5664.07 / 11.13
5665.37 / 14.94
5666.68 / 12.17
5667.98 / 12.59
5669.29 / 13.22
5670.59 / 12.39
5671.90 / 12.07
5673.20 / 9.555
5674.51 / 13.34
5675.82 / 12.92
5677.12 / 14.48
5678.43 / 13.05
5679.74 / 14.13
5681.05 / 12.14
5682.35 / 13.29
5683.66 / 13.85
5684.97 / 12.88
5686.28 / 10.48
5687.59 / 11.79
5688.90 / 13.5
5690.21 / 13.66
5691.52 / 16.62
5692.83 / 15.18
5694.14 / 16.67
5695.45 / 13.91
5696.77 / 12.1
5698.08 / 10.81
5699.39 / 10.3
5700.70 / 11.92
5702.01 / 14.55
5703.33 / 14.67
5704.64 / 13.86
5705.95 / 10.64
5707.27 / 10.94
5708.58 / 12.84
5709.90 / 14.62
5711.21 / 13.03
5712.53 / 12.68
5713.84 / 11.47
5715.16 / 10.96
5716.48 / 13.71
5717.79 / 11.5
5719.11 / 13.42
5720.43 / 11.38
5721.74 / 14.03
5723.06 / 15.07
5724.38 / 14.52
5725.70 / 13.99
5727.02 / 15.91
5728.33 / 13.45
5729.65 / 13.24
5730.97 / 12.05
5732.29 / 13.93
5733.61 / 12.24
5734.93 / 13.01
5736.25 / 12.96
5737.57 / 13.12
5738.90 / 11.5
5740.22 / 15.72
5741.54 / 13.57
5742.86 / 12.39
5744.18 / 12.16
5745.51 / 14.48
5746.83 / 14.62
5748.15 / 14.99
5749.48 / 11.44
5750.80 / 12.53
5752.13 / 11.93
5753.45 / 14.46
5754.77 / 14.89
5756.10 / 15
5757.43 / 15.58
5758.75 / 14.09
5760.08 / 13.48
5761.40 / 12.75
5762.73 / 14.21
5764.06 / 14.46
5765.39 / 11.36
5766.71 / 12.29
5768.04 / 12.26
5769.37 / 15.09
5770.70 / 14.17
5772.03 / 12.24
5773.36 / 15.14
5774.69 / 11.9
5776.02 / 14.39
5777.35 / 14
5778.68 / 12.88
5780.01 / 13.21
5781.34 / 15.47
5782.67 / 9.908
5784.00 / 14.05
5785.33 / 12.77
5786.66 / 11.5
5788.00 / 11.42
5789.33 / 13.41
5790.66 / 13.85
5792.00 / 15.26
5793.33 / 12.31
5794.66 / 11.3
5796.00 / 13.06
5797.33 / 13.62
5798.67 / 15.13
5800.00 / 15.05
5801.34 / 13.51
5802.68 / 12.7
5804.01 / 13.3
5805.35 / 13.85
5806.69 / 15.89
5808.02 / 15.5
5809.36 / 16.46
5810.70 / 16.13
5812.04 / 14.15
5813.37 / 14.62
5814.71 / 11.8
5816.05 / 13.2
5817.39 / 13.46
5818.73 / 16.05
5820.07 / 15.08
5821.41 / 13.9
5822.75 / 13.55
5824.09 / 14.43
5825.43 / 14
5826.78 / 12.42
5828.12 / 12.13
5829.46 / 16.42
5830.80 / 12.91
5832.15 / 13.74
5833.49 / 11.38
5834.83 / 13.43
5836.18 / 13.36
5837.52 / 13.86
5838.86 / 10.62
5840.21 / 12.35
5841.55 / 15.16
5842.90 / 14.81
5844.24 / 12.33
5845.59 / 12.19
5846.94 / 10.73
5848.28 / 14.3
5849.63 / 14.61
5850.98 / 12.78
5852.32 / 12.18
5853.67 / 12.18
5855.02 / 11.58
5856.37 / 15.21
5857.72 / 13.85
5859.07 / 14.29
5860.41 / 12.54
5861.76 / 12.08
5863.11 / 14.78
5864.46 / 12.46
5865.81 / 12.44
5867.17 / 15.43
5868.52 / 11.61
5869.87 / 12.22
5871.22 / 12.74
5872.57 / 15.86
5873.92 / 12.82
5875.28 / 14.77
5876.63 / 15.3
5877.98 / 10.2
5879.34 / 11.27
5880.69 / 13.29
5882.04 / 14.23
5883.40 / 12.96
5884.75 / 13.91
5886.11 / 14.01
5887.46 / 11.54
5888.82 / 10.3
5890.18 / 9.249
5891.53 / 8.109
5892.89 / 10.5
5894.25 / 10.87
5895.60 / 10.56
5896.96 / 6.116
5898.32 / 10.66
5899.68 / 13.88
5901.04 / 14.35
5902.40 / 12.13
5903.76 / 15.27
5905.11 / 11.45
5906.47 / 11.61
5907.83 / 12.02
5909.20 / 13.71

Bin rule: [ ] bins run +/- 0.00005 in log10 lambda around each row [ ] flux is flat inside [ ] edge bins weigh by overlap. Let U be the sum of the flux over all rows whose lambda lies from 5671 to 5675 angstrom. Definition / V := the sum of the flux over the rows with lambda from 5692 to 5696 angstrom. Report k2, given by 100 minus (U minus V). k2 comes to 111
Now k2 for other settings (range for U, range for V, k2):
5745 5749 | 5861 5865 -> 95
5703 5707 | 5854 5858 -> 101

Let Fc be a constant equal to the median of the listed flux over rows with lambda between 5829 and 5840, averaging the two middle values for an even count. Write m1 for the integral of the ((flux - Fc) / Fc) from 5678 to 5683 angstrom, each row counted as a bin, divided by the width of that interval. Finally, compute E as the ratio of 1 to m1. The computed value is -56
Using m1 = -0.018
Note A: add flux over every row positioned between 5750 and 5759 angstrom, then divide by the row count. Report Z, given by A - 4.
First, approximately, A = 14.1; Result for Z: 10.1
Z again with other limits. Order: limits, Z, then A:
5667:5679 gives 8.6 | 12.6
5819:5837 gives 9.6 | 13.6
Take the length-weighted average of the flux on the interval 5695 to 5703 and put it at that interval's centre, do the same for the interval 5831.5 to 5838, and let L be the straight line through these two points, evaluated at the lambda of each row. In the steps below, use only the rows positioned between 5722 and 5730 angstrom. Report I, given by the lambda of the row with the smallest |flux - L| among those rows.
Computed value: 5729.65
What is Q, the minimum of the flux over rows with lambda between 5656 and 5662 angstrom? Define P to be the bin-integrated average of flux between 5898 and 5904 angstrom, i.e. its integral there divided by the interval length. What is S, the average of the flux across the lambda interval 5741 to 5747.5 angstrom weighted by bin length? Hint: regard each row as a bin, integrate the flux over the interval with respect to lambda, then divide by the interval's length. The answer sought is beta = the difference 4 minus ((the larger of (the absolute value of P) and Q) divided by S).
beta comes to 3.01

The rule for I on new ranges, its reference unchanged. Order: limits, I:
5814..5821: 5816.05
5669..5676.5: 5671.90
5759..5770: 5761.40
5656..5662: 5658.85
